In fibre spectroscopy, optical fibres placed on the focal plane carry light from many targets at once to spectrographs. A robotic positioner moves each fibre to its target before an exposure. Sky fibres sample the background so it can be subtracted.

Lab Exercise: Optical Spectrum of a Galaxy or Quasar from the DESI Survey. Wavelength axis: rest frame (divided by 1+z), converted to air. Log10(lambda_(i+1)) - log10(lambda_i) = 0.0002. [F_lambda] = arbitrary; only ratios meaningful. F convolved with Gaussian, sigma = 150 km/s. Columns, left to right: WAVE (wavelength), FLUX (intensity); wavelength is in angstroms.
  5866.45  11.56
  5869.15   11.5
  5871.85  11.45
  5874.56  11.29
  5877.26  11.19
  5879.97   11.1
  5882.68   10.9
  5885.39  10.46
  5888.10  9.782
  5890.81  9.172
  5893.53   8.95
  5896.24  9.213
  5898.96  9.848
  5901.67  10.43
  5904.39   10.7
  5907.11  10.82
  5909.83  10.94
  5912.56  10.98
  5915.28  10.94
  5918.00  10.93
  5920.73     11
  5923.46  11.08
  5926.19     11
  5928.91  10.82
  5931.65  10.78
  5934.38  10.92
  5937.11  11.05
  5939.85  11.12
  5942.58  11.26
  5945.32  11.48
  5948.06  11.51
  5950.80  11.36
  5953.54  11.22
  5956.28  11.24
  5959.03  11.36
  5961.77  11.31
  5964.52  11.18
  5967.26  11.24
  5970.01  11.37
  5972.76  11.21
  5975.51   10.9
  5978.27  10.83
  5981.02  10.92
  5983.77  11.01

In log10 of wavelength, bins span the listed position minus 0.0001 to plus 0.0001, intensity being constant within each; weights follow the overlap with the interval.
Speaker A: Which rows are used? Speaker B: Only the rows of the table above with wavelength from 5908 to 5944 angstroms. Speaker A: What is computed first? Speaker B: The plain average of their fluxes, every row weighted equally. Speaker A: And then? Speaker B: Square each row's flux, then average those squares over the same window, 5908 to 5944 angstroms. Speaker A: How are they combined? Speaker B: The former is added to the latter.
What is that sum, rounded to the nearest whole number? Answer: 132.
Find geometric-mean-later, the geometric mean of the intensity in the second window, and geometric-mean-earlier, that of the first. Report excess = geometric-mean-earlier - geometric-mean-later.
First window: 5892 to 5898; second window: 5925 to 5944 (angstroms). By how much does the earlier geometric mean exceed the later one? -1.9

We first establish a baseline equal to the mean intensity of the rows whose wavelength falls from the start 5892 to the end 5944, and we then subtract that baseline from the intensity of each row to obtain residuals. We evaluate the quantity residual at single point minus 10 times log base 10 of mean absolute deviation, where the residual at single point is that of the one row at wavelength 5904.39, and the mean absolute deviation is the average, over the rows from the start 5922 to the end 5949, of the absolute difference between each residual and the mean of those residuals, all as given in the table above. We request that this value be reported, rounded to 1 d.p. 7.2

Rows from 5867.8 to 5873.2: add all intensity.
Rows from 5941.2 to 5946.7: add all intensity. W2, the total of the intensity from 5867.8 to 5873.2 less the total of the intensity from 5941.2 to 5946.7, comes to 0.21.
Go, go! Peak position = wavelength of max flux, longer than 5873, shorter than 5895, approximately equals 5874.56 angstroms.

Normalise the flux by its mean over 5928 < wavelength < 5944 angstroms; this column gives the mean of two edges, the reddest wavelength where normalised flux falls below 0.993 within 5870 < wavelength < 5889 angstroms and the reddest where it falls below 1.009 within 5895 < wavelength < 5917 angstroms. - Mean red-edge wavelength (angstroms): 5901.7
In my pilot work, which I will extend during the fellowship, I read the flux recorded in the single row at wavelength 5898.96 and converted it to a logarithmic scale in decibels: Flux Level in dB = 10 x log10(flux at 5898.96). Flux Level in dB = 9.9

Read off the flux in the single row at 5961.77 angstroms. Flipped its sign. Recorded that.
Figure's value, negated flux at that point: -11.3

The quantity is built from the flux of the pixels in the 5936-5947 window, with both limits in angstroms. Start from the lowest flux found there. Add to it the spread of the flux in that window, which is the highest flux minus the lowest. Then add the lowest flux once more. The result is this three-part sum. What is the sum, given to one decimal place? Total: 22.5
